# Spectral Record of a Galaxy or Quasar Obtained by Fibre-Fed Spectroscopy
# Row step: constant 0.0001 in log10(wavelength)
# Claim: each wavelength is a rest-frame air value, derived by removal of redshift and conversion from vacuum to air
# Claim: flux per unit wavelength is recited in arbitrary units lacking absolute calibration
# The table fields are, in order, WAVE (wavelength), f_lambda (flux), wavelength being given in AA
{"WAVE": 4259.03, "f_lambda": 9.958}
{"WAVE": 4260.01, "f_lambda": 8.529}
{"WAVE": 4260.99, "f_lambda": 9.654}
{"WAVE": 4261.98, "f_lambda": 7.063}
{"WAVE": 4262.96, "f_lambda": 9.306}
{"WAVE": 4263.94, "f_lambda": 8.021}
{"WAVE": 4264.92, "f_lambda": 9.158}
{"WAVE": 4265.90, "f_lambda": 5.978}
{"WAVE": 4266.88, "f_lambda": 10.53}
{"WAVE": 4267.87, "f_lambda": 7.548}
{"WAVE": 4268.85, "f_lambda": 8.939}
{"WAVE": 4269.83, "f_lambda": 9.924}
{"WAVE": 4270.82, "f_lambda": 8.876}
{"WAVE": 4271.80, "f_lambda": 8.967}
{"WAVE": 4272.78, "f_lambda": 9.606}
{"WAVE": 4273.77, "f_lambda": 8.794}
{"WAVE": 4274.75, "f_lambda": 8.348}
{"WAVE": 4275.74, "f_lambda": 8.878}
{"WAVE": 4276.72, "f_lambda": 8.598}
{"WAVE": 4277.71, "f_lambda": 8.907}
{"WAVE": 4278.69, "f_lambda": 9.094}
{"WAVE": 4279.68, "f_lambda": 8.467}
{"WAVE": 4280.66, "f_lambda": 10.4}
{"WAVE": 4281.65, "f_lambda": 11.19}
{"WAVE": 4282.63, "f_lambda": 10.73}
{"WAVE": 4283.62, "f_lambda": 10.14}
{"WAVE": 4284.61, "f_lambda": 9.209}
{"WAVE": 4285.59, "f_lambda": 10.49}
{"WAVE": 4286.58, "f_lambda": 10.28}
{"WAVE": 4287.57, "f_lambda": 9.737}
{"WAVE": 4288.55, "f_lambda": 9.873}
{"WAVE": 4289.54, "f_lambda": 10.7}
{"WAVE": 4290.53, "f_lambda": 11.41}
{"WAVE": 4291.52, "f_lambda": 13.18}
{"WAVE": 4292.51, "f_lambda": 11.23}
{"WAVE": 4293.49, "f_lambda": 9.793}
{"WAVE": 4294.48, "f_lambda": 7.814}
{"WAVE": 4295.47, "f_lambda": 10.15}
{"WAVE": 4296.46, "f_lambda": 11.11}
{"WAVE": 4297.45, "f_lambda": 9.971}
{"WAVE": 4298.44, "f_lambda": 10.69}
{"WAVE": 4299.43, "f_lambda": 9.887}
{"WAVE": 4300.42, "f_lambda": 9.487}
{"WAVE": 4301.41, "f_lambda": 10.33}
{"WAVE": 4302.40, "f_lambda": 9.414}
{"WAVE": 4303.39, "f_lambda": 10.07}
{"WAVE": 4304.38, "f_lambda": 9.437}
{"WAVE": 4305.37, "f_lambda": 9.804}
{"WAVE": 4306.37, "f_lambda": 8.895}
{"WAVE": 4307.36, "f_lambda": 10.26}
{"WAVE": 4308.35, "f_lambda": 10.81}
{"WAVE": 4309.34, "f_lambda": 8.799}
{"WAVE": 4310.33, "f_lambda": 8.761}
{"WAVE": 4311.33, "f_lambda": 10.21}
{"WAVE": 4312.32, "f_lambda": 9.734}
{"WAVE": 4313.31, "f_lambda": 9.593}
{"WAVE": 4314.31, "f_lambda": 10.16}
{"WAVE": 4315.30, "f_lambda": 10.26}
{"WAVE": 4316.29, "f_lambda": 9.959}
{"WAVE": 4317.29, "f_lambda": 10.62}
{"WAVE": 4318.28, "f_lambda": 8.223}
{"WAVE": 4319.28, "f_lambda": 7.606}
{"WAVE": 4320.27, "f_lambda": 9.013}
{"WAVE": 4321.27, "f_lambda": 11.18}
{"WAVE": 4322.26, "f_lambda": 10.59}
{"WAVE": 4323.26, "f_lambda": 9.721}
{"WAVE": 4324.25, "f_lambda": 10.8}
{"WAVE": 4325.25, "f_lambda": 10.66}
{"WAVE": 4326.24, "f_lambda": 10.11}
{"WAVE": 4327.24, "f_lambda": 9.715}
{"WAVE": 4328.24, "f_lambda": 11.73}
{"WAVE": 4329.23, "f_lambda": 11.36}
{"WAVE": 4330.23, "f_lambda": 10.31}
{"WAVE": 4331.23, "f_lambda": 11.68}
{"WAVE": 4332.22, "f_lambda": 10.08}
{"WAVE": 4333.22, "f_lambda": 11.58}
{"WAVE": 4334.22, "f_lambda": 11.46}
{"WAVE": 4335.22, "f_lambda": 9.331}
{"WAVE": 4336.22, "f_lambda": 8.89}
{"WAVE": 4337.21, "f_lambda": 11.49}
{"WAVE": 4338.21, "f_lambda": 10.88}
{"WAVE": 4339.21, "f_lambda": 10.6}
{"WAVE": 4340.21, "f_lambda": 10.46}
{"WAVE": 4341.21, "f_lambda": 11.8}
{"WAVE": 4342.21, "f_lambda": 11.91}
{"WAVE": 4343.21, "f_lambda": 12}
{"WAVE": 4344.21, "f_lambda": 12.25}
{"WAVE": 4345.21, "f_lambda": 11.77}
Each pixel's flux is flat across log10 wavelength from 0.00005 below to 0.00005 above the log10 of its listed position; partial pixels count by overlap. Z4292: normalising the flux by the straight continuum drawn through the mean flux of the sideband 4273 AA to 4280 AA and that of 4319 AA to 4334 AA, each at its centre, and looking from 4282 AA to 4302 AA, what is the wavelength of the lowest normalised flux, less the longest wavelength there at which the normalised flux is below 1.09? -6.9 AA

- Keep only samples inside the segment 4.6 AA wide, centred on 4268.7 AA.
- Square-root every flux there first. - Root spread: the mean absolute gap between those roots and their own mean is 0.14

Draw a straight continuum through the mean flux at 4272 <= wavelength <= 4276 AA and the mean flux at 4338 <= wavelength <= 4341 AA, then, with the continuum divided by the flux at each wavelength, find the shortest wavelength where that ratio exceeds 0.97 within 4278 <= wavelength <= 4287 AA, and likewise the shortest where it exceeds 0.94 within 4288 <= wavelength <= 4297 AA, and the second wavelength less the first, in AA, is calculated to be 9.9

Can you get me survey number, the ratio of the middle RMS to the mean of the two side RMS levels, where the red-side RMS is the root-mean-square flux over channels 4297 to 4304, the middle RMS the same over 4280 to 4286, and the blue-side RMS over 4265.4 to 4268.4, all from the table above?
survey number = 1.14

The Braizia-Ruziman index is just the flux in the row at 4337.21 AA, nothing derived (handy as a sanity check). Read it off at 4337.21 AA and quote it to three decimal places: 11.490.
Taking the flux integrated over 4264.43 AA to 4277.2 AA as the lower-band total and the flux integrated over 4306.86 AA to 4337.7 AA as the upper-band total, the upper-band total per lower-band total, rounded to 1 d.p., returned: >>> 2.8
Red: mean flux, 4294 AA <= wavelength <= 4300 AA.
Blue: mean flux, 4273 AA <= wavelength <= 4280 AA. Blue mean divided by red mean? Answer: 0.88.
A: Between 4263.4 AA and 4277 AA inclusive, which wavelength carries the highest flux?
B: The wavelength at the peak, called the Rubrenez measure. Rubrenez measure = 4266.88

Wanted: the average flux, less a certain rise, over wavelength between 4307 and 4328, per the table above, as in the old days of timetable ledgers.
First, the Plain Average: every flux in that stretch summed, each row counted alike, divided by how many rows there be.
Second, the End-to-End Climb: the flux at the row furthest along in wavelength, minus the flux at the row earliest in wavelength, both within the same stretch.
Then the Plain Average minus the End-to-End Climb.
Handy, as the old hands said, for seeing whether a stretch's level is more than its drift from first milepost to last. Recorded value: 10.4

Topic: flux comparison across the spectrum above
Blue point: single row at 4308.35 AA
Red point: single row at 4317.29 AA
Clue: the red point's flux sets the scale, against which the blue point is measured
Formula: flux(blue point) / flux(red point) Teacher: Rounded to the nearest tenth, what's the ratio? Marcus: 1.0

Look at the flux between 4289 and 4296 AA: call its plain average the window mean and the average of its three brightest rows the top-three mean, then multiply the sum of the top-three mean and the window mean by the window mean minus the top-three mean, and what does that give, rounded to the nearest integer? -30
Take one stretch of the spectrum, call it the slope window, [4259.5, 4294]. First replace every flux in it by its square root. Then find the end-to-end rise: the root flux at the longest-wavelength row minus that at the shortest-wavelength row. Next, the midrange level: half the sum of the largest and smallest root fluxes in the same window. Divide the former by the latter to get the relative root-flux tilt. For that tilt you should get 0.07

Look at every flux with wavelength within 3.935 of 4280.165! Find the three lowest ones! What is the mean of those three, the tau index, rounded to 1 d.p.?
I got 8.7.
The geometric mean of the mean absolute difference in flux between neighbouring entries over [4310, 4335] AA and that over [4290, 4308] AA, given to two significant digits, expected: 1.0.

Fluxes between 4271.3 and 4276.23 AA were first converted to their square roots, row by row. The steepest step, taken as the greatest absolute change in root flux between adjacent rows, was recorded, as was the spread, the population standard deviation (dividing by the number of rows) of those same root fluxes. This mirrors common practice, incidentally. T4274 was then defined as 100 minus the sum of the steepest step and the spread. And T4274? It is 99.8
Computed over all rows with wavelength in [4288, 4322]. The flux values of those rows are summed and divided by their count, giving 10.0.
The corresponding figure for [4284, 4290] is 10.0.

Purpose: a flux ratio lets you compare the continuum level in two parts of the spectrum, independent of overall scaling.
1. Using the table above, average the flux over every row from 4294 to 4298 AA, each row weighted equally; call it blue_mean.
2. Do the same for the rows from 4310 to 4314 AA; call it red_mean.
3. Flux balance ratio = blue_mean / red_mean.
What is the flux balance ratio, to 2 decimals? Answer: 1.02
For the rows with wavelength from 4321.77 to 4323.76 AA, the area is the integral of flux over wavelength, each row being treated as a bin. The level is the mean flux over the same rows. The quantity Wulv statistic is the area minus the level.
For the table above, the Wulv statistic 10.1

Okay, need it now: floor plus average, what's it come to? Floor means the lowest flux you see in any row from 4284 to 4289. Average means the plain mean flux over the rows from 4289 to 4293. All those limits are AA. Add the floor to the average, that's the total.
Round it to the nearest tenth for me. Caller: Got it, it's 20.8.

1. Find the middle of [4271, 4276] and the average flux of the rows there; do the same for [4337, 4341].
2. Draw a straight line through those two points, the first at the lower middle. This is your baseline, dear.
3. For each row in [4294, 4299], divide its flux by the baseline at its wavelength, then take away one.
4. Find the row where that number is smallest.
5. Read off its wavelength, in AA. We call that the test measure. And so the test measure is 4294.48 AA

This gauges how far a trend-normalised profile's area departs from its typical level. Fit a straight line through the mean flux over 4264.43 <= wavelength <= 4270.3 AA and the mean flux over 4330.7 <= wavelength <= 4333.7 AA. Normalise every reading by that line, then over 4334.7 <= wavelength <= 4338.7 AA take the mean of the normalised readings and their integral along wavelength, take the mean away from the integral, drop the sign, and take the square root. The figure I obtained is 1.64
